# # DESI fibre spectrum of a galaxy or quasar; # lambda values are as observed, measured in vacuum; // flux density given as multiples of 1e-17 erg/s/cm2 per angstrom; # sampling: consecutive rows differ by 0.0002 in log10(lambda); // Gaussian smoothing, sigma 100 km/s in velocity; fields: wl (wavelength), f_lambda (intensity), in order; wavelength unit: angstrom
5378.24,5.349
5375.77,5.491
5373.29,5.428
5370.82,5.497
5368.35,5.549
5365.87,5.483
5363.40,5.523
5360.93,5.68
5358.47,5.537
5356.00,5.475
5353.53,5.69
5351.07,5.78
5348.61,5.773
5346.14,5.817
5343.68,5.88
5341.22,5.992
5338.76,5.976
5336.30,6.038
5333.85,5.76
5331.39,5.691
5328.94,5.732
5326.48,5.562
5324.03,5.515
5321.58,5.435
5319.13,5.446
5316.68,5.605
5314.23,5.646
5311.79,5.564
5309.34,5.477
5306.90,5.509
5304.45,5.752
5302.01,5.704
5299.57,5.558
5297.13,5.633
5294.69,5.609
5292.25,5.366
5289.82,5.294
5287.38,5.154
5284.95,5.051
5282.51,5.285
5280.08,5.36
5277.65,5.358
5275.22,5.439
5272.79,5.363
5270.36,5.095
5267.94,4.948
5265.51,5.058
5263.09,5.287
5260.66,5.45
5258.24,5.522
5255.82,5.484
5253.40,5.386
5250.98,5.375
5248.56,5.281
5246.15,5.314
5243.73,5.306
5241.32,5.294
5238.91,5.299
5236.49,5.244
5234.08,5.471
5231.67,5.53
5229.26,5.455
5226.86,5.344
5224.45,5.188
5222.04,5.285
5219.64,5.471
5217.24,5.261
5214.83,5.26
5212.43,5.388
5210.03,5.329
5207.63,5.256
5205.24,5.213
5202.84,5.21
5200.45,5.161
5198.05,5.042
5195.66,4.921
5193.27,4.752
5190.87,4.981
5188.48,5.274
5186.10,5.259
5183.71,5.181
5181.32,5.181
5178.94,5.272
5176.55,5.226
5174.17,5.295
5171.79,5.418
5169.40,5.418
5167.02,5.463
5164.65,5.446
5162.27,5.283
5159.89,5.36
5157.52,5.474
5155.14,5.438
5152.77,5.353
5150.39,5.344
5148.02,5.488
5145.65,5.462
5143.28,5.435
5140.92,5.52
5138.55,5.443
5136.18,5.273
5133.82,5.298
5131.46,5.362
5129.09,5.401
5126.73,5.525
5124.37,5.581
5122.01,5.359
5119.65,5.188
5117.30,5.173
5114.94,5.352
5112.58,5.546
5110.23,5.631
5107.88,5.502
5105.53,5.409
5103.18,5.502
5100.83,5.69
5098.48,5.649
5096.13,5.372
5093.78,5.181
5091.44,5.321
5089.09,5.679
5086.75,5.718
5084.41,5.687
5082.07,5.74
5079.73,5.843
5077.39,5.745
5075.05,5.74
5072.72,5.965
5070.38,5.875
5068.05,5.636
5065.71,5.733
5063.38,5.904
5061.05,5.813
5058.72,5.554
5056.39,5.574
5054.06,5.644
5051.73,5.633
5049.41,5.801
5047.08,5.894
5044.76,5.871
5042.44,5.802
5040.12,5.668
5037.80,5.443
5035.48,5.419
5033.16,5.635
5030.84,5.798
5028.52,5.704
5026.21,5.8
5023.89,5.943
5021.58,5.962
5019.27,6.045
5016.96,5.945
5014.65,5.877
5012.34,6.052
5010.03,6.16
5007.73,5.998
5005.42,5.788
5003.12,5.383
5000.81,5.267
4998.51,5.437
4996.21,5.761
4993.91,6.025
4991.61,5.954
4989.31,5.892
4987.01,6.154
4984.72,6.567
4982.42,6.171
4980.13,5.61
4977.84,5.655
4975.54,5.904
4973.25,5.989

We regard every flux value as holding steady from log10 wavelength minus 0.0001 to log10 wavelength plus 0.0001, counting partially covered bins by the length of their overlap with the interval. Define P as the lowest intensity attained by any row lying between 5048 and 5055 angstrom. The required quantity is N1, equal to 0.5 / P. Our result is 0.0888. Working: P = 5.633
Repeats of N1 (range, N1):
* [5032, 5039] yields 0.0923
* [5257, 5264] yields 0.0946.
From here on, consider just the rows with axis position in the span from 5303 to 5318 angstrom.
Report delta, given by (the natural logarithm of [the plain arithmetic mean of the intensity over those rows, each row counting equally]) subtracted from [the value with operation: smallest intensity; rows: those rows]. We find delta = 3.76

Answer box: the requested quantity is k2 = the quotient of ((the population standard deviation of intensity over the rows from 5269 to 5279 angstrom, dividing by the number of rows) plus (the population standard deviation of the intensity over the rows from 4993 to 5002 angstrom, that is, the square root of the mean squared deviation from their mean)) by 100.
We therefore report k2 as 0.0042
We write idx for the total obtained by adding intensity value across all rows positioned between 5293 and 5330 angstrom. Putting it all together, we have 83.7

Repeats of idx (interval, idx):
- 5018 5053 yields 86.4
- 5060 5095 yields 85.6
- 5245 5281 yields 79.7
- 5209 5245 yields 80.1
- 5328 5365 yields 86.3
